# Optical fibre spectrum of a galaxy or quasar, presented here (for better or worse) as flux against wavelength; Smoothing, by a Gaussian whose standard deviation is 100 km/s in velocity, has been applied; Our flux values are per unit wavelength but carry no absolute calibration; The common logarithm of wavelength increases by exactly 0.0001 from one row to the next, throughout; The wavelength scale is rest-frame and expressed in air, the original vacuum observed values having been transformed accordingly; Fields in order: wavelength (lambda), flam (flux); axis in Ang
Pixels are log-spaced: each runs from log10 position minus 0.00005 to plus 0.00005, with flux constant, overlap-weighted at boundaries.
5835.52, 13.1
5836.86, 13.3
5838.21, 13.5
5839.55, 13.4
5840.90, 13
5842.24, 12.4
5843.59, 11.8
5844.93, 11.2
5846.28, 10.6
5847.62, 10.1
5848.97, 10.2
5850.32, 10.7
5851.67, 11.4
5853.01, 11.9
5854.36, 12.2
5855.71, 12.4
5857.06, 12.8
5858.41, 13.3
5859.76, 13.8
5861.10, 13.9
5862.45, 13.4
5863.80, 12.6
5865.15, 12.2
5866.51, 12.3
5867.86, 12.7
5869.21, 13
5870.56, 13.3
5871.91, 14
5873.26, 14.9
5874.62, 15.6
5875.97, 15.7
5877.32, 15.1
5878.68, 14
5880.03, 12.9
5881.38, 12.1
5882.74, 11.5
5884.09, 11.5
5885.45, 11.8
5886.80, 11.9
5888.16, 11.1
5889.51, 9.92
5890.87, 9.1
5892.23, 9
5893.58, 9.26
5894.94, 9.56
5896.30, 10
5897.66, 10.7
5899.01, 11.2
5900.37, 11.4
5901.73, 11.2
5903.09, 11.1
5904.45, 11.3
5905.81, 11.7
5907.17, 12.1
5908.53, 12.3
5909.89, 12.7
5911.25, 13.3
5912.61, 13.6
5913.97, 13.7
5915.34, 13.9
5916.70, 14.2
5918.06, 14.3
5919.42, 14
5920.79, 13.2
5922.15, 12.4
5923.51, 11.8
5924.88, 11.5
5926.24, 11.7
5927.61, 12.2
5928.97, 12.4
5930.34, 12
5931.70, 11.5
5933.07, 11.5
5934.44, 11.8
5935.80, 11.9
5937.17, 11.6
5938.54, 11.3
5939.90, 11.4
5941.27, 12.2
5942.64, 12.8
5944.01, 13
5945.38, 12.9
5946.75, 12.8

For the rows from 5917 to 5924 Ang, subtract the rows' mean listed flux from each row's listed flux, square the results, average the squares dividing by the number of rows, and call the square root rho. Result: 0.94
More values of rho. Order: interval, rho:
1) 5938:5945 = 0.70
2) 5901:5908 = 0.37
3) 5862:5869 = 0.42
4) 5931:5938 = 0.16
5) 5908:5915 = 0.54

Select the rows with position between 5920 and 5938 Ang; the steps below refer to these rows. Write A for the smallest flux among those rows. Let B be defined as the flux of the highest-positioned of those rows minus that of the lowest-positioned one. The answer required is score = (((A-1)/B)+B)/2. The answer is -4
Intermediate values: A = 11.5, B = -2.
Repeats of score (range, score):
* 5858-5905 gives -3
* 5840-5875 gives 3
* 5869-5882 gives -7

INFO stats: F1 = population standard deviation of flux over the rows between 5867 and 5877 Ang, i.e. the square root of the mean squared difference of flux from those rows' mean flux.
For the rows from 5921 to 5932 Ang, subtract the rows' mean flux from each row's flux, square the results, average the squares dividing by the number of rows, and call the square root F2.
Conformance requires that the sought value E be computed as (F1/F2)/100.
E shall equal 0.033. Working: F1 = 1.1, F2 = 0.35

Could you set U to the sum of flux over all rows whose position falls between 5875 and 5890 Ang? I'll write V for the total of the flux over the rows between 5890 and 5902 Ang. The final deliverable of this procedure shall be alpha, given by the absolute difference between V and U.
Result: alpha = 46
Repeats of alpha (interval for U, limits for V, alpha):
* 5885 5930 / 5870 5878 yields 301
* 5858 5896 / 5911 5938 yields 97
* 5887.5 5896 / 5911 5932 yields 148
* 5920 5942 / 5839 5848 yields 108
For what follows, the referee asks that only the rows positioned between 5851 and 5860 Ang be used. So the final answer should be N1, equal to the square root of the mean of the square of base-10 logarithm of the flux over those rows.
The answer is 1.10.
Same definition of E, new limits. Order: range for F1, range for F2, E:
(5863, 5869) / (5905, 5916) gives 0.003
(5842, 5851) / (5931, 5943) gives 0.018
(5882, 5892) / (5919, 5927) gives 0.011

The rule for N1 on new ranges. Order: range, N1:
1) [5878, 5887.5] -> 1.09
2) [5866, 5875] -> 1.14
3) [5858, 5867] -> 1.12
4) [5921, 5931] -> 1.08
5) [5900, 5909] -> 1.06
